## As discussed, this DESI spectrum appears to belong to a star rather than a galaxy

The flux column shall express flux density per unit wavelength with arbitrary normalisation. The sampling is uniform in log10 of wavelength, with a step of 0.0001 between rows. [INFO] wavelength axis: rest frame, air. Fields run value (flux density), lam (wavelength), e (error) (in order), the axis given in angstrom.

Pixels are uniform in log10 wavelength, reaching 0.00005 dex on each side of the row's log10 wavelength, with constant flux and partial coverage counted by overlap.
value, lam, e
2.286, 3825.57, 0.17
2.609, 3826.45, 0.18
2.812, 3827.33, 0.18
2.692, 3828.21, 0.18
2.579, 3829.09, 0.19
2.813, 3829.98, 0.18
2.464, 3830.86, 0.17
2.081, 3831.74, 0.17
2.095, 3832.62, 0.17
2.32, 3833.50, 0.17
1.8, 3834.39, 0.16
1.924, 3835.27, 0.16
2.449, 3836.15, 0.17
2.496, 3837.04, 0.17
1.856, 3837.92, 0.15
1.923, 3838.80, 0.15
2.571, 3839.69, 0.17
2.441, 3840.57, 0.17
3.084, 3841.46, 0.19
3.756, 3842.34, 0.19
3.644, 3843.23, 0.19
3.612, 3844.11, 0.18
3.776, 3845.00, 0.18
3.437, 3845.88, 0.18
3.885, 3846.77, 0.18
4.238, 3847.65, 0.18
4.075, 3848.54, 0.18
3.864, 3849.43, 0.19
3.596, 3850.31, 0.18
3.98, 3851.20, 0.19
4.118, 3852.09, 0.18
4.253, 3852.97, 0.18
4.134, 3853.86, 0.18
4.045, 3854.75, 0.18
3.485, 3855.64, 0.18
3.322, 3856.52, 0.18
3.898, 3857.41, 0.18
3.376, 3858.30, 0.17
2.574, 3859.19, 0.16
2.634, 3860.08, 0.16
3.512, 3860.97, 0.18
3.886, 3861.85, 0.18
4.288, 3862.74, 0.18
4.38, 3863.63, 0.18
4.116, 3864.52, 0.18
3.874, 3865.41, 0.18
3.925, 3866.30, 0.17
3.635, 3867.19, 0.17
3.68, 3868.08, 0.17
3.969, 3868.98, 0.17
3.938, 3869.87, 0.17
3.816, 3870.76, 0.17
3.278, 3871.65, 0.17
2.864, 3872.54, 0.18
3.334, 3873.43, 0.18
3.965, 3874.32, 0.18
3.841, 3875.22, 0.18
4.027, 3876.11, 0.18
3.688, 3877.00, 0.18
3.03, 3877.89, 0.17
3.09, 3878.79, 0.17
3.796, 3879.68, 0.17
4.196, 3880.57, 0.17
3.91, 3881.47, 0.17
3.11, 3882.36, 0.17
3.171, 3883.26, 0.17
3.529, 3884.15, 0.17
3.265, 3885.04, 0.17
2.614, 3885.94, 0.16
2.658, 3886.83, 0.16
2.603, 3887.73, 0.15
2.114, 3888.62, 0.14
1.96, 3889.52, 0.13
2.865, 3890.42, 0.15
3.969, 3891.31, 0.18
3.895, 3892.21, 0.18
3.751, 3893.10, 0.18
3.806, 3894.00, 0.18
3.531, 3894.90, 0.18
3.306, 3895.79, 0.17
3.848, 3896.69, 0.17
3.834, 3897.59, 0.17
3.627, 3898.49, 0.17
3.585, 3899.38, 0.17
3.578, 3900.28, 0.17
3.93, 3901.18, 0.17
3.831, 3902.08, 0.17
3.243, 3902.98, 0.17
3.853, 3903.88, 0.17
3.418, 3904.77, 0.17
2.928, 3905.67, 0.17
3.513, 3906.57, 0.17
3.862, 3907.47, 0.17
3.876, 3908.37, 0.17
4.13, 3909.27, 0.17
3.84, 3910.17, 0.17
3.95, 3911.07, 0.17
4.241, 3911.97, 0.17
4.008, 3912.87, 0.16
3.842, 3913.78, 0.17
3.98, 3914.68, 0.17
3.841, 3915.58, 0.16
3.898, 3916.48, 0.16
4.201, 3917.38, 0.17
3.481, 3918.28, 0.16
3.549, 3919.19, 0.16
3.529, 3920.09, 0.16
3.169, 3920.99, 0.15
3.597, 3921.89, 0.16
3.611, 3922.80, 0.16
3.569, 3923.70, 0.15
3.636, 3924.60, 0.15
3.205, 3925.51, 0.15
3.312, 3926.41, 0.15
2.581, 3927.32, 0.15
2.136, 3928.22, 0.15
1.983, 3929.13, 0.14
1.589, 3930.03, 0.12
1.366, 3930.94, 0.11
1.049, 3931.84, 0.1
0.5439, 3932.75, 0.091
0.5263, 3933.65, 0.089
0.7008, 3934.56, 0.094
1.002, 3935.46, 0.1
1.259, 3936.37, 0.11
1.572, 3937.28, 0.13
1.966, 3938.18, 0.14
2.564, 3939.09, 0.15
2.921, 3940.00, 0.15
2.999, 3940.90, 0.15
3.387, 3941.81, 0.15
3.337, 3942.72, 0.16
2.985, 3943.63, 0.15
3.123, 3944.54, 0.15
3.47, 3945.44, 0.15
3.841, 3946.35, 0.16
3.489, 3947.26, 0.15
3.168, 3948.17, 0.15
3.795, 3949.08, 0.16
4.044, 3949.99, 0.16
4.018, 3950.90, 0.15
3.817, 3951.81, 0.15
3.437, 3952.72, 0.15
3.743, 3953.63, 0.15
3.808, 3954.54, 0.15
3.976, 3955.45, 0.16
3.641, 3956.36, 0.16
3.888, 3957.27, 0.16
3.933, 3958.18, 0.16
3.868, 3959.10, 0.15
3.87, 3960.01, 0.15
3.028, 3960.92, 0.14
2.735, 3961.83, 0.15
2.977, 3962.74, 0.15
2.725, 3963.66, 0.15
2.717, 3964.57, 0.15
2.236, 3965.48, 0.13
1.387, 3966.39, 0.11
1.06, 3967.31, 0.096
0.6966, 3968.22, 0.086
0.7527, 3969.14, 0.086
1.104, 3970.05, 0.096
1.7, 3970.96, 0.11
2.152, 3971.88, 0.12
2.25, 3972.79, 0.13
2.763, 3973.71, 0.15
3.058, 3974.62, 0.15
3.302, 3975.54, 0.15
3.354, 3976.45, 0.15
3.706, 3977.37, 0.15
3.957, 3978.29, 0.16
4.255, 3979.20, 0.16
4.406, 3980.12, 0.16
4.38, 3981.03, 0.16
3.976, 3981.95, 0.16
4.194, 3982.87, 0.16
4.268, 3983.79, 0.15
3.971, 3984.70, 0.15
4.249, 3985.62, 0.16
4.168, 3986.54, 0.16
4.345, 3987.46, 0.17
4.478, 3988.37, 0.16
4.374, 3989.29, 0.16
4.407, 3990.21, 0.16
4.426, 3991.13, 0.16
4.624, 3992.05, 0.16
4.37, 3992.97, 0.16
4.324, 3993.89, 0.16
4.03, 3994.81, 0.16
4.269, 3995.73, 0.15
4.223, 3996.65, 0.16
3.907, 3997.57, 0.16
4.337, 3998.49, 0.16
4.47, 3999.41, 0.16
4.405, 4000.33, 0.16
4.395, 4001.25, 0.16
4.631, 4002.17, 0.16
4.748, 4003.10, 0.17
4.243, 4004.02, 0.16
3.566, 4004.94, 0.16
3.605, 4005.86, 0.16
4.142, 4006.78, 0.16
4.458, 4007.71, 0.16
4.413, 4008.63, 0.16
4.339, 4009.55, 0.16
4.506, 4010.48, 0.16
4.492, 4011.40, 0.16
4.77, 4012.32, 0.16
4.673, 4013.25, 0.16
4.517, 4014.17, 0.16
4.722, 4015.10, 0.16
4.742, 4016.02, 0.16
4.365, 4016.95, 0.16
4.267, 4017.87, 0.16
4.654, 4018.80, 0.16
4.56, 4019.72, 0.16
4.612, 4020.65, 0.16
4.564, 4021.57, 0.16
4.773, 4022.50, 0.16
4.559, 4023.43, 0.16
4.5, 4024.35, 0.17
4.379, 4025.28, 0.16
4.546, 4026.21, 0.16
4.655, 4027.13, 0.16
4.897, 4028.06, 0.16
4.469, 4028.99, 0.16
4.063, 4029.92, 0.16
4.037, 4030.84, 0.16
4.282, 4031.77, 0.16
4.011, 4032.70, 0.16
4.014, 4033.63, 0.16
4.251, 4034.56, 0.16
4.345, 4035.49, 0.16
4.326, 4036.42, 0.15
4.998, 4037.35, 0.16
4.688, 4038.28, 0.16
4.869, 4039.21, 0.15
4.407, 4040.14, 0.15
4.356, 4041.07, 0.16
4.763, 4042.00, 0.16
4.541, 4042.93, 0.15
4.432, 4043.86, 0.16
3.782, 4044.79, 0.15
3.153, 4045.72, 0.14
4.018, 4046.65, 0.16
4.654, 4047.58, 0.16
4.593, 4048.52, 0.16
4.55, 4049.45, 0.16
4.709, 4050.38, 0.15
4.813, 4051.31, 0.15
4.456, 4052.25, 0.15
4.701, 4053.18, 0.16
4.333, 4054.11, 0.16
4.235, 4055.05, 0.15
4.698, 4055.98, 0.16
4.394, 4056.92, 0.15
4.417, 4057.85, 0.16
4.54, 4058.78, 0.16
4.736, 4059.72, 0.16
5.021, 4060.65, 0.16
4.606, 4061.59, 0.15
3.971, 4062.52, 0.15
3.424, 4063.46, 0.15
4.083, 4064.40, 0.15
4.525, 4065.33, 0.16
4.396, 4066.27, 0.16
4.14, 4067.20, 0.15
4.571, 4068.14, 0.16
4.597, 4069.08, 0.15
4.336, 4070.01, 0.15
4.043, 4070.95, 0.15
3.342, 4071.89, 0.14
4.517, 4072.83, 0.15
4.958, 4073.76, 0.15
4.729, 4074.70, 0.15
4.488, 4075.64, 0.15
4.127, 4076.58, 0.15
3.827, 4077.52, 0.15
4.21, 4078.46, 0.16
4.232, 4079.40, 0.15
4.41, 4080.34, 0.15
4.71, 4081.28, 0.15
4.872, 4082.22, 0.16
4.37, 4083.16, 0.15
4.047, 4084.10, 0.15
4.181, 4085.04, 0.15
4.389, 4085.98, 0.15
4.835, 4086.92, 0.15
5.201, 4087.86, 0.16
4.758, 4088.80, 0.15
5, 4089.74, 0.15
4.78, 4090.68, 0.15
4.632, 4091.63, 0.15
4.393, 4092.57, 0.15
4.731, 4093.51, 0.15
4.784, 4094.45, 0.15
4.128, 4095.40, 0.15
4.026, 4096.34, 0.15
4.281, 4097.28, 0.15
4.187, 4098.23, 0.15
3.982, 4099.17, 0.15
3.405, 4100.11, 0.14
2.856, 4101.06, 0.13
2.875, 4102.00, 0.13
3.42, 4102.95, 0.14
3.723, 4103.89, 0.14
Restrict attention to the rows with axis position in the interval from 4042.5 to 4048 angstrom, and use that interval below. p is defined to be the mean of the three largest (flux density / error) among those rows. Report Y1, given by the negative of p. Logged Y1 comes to -29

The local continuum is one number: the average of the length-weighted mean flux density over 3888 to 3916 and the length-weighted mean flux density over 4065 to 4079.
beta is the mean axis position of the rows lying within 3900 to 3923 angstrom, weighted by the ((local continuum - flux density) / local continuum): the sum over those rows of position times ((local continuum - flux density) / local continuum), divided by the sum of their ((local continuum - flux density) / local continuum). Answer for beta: 3911.4 angstrom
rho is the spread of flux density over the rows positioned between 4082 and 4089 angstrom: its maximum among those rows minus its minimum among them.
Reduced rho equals 1.15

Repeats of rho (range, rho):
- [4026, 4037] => 0.89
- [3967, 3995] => 3.93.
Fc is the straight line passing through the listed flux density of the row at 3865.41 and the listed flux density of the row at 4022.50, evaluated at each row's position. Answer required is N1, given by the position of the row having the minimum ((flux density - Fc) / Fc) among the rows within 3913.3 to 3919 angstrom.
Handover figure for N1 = 3918.28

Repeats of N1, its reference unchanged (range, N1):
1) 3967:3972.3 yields 3968.22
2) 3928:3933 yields 3932.75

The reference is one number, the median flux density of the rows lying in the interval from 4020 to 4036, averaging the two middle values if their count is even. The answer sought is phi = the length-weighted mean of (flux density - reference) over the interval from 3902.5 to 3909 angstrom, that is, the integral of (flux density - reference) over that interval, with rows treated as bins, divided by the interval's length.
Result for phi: -0.9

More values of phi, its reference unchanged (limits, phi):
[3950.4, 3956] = -0.7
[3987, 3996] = -0.1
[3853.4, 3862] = -1.0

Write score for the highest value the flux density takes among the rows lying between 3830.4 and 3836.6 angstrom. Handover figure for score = 2.464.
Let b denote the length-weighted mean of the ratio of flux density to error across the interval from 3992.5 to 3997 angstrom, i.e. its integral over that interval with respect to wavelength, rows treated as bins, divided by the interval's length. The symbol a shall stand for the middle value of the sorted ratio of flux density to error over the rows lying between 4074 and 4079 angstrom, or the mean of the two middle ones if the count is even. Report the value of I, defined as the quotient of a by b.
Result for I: 1.0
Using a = 28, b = 27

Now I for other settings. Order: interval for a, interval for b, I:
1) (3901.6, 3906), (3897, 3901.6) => 0.9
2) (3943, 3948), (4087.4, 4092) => 0.7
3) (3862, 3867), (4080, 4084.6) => 0.8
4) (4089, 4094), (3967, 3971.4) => 2.9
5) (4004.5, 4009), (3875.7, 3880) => 1.3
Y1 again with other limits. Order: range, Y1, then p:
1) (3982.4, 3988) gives -27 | 27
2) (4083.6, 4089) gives -32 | 32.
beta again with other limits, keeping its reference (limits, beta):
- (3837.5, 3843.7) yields 3839.6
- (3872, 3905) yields 3887.6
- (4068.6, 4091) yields 4082.2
